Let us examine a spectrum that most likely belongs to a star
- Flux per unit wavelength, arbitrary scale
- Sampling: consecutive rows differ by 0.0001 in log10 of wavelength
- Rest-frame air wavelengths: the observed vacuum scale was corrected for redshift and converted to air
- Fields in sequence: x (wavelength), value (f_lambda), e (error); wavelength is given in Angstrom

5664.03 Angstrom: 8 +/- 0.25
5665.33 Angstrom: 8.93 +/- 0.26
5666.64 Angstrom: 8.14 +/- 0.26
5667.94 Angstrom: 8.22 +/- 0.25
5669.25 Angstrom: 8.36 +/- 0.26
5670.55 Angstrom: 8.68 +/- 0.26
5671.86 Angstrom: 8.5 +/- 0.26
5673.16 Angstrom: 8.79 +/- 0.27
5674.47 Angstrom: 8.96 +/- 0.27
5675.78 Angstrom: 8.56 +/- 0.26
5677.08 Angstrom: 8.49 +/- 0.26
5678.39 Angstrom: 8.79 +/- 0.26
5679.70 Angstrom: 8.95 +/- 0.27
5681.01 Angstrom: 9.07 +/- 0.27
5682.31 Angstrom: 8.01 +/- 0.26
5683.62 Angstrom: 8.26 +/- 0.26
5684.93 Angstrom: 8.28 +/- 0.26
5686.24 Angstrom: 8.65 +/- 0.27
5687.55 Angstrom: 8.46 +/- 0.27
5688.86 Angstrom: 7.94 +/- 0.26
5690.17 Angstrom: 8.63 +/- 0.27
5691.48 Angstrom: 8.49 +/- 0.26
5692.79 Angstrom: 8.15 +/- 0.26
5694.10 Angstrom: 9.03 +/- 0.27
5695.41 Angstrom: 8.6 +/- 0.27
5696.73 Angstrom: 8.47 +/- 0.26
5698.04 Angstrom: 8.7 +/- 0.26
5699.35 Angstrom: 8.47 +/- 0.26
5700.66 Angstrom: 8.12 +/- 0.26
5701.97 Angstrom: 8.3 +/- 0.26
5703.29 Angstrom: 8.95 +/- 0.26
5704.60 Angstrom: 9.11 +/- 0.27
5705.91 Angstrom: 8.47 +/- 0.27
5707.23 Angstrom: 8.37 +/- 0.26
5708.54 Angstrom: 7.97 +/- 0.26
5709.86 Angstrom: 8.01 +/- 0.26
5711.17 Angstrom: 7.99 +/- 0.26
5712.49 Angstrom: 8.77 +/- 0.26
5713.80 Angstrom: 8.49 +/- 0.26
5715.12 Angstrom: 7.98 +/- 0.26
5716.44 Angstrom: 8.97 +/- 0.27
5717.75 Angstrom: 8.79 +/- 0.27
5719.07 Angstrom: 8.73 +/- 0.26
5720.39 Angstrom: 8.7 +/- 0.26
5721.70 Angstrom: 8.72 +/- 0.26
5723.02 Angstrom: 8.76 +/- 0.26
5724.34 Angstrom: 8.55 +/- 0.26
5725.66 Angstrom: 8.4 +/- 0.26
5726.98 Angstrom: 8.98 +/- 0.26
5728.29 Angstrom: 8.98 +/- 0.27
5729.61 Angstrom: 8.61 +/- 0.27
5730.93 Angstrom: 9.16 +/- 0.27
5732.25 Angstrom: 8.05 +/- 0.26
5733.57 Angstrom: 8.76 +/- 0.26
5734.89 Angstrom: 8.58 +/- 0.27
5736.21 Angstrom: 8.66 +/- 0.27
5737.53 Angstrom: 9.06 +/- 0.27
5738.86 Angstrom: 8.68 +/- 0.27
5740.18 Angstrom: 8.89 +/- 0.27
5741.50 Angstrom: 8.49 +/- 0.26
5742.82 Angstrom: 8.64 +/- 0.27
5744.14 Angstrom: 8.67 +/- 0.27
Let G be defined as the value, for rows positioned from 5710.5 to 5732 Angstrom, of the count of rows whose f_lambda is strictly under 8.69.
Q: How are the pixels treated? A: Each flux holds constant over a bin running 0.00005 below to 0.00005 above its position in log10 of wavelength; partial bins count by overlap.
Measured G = 6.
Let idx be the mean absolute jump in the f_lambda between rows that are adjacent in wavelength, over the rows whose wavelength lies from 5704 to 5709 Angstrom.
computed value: 0.38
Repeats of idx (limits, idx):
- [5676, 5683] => 0.41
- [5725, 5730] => 0.32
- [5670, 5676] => 0.26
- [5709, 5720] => 0.40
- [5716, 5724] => 0.07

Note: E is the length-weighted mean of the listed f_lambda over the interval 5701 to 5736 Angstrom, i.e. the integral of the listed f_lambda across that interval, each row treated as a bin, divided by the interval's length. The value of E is 8.58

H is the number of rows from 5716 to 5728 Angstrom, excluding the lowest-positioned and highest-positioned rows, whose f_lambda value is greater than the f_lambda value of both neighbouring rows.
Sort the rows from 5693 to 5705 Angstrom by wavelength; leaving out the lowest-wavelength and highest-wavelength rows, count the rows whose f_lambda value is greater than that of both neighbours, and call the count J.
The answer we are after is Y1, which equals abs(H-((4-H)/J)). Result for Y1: 2.0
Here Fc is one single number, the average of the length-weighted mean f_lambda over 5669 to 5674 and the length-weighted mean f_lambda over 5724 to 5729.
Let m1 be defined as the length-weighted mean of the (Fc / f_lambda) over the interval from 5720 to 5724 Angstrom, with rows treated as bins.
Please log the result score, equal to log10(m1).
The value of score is -0.001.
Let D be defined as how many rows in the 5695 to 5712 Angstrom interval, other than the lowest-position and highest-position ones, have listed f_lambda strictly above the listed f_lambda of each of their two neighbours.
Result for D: 3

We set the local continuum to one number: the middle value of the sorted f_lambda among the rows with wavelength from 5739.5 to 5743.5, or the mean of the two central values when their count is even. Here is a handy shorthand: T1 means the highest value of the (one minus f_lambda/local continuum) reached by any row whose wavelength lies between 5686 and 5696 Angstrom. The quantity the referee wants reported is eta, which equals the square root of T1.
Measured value 0.28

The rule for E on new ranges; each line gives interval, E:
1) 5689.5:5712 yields 8.46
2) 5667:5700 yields 8.54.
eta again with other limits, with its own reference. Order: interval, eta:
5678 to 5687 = 0.27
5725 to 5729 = 0.17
